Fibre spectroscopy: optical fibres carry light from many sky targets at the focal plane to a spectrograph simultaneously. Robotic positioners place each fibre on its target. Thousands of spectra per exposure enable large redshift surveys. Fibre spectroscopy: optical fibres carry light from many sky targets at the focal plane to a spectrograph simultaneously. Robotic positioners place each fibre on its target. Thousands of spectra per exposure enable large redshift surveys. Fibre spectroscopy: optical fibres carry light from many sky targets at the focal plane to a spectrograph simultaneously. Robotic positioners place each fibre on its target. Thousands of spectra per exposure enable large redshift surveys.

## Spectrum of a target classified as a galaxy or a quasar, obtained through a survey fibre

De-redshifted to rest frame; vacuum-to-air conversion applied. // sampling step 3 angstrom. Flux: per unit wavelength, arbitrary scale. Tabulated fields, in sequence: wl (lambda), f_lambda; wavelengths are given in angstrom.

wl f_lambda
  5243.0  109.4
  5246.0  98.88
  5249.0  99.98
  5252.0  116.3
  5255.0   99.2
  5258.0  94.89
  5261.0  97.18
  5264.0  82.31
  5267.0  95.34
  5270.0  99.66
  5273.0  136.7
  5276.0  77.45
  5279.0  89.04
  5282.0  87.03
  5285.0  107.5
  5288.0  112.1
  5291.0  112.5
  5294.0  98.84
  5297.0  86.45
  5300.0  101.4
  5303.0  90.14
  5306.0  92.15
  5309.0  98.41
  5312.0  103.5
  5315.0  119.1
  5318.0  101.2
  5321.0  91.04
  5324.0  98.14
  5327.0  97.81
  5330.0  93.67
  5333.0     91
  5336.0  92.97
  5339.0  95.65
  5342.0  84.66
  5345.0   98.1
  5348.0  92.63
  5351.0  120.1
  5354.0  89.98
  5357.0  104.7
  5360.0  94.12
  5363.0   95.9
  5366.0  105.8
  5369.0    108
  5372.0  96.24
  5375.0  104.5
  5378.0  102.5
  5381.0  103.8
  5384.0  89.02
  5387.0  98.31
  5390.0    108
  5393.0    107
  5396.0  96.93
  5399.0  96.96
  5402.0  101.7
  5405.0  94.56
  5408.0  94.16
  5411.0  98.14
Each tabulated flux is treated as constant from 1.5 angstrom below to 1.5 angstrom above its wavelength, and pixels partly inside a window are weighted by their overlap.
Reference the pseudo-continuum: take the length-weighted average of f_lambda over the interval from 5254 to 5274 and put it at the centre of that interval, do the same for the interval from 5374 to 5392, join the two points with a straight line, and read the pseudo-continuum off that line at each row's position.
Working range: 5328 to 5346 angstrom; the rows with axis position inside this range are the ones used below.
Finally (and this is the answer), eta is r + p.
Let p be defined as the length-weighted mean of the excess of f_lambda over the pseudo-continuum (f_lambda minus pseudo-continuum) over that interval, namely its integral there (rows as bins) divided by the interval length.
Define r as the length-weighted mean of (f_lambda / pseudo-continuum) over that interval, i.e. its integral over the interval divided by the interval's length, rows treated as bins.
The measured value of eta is -7.0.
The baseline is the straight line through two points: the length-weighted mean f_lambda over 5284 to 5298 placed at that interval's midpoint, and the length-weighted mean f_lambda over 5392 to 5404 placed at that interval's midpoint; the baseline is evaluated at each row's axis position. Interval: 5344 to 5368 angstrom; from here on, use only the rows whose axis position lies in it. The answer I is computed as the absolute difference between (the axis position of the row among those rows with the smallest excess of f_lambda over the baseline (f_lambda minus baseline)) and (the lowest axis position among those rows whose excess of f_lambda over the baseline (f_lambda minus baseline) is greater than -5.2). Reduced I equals 9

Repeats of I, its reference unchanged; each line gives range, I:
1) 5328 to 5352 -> 3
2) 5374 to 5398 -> 9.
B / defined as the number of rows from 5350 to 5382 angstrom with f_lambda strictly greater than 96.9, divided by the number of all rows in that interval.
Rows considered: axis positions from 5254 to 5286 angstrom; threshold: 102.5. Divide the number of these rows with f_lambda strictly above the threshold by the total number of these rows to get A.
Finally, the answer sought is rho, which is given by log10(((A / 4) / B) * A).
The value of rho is -1.89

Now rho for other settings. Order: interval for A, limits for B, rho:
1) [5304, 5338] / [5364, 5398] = -2.00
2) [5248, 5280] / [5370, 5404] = -2.00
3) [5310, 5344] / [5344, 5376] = -1.82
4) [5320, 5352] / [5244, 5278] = -2.49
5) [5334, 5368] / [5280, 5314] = -1.53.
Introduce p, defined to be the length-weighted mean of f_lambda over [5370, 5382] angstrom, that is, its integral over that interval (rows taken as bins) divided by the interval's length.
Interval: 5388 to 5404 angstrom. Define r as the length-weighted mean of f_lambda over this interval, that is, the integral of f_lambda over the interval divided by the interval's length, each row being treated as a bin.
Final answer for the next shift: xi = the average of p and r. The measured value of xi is 102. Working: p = 102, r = 102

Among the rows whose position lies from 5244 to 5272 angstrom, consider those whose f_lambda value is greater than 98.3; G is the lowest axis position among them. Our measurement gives 5246.0 angstrom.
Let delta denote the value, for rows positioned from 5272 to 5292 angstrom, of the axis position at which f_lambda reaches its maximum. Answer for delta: 5273.0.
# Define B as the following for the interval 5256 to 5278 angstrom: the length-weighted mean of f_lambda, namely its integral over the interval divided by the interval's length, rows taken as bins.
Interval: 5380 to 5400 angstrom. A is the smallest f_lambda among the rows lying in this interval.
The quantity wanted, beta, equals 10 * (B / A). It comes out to 11.0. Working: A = 89.02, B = 97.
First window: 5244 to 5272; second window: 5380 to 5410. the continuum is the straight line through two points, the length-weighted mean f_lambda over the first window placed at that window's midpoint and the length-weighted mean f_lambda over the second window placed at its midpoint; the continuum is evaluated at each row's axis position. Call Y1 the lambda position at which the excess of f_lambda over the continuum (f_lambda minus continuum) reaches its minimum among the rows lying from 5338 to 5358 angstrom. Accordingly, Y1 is 5342.0 angstrom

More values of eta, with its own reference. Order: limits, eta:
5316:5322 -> -1.0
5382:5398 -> -0.3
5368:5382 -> 2.8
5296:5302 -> -5.1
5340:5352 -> -1.9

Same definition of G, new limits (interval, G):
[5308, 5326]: 5309.0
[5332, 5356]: 5351.0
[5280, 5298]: 5285.0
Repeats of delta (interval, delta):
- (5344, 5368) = 5351.0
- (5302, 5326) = 5315.0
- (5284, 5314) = 5291.0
